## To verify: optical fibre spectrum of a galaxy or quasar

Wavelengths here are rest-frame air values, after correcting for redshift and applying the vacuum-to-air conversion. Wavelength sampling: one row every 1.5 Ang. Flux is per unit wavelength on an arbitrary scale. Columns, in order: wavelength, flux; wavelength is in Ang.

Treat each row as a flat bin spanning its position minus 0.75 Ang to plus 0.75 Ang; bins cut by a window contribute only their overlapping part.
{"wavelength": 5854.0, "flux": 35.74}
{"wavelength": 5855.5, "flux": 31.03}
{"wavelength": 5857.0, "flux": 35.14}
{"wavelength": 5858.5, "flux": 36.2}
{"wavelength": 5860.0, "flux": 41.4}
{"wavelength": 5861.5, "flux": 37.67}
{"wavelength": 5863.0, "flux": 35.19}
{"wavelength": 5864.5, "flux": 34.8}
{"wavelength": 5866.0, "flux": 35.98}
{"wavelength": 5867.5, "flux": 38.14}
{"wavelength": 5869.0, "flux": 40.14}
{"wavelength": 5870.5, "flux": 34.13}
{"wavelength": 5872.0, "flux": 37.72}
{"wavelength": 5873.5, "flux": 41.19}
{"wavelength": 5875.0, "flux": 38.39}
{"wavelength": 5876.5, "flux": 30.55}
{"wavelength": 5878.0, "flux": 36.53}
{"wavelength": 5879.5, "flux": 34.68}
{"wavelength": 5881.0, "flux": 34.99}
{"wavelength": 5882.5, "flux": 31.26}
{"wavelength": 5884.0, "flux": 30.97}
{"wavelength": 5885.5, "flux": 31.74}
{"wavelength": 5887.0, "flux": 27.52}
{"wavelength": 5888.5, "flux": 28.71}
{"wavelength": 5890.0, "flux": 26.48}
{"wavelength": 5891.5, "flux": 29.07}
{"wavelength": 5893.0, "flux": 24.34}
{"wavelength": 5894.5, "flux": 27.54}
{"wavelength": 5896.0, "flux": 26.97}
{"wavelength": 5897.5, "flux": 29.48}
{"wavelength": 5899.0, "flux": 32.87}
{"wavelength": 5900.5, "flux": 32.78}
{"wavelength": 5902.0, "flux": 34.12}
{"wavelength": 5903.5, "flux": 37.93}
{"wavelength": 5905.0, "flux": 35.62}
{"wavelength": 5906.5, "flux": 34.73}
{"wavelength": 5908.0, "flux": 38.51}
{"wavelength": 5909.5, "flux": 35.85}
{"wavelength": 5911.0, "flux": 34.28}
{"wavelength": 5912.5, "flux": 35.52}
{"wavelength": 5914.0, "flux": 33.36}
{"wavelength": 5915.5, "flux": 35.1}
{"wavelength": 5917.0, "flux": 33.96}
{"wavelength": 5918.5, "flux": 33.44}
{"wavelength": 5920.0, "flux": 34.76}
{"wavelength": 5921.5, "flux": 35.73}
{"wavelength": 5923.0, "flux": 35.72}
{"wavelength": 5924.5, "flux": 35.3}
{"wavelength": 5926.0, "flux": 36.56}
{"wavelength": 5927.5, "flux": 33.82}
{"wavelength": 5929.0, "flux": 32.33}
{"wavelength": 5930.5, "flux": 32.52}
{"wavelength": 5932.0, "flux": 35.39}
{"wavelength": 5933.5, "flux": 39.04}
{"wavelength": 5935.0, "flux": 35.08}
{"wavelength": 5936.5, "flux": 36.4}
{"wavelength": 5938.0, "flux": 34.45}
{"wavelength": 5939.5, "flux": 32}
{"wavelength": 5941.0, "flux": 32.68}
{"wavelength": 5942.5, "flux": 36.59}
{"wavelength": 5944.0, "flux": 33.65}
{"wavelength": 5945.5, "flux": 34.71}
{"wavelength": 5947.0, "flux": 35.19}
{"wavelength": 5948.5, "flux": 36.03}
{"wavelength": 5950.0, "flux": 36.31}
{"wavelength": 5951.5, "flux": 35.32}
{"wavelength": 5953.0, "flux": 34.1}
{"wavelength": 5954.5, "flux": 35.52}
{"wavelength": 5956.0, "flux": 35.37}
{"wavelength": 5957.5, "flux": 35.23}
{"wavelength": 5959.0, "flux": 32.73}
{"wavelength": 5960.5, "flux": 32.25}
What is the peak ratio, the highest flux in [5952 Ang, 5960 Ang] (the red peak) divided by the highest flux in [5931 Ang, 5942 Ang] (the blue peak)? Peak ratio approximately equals 0.910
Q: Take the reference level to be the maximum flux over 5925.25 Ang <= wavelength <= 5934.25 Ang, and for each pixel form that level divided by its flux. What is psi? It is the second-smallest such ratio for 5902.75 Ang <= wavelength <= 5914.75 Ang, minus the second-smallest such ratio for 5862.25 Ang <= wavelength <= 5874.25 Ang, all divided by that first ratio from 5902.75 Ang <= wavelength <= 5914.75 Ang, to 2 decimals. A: 0.06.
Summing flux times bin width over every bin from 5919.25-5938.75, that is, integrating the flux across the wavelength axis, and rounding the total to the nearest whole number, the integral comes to 686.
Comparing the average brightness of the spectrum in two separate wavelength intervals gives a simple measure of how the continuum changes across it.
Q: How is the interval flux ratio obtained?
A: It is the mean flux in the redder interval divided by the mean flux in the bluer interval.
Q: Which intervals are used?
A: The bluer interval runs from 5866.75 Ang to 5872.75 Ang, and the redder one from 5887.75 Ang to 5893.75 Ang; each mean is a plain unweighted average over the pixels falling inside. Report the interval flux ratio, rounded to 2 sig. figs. 0.72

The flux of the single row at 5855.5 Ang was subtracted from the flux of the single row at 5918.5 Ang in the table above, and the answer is 2.4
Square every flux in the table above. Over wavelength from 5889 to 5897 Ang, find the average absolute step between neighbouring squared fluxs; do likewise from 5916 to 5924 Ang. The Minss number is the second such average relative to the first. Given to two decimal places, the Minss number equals 0.33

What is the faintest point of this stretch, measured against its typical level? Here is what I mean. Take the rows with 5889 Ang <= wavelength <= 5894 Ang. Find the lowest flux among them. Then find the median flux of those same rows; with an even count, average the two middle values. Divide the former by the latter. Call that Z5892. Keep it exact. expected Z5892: 0.919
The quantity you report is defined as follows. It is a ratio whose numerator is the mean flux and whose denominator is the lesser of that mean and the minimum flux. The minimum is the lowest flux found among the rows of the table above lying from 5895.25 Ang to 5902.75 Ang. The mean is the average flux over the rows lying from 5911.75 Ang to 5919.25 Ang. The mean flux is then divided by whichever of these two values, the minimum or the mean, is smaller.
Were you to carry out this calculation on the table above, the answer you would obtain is 1.27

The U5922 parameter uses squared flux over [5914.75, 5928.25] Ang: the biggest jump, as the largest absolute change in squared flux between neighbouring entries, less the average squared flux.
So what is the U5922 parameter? -1028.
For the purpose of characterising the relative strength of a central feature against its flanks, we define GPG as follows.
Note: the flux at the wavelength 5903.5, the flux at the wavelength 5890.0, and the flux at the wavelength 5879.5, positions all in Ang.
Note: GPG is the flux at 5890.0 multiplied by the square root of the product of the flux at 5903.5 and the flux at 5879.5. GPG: 960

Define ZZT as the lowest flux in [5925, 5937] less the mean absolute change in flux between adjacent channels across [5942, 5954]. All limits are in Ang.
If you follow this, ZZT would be 31.2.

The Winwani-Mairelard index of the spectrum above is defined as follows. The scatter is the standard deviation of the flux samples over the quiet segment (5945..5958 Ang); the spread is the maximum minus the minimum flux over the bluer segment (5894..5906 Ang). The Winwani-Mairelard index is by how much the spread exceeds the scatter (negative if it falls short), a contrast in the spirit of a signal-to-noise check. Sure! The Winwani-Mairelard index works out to 10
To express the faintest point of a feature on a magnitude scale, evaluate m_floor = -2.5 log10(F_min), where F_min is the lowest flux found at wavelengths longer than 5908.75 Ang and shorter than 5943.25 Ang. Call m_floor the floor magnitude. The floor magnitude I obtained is -3.76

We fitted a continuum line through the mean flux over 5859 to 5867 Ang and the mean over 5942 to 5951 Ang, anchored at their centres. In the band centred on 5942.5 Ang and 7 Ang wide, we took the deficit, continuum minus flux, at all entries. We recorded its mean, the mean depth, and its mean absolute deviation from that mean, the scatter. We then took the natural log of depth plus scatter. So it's 1.1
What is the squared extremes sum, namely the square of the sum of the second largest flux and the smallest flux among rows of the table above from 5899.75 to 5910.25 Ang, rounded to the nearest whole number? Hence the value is 5000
